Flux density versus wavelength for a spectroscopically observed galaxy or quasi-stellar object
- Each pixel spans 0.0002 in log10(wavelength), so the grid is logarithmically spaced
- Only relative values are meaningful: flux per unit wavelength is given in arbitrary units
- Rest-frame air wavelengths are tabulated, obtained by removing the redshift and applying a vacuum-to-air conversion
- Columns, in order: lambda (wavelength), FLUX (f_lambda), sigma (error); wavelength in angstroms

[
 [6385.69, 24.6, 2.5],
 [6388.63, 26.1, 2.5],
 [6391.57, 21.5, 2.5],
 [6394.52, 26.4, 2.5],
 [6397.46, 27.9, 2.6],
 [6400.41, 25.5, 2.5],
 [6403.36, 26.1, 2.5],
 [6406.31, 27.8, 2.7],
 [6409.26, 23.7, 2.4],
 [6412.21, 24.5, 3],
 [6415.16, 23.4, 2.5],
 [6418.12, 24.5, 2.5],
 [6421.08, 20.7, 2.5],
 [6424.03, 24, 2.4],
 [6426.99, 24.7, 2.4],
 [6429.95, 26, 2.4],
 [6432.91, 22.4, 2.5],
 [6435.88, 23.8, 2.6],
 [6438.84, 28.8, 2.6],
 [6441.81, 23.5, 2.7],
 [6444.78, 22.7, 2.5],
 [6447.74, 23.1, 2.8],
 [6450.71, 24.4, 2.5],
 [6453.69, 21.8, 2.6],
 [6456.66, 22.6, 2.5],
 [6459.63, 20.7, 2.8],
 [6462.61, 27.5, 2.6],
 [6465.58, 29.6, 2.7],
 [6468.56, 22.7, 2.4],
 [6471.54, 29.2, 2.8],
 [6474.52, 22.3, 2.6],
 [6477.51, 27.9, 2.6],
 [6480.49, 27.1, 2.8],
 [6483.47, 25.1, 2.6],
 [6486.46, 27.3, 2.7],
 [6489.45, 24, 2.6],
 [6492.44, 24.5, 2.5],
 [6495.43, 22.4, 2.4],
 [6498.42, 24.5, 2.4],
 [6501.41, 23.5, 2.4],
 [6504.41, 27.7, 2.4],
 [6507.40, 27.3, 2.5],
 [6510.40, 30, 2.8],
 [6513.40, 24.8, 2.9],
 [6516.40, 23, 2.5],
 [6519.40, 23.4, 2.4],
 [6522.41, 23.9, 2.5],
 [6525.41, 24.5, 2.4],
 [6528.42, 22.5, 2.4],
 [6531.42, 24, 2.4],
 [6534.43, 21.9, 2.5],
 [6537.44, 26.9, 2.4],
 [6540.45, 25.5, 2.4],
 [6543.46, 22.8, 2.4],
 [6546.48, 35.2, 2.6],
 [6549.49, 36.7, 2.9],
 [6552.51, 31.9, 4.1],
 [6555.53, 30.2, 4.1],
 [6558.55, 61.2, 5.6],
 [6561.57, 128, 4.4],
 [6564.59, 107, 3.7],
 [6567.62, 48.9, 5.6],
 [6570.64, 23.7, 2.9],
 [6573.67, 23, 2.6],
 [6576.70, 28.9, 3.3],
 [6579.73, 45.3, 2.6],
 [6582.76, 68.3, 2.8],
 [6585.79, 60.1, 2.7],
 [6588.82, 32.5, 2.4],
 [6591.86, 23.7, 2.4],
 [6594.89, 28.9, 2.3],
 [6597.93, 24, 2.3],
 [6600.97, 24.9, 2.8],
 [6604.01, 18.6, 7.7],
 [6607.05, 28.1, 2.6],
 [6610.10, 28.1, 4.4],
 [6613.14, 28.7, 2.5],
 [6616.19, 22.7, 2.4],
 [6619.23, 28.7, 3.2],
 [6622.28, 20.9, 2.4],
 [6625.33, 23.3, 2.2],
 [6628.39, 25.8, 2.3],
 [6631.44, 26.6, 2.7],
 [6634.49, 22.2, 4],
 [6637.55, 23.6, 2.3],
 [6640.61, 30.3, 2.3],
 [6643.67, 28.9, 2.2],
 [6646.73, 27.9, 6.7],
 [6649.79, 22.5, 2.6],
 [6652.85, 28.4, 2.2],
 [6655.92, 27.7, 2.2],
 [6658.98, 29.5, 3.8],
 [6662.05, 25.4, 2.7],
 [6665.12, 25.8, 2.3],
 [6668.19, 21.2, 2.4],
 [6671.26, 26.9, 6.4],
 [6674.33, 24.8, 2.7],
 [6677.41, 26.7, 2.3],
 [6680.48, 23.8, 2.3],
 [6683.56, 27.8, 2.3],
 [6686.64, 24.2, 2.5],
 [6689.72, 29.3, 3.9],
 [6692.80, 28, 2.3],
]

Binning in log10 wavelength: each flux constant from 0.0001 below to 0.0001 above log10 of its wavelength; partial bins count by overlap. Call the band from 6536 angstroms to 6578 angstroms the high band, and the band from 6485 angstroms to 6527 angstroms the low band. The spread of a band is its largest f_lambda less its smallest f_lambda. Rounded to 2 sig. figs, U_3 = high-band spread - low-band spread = 98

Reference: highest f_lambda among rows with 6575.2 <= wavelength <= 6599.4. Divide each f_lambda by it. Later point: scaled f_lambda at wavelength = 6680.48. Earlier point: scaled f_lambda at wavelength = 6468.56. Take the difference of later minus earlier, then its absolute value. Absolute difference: 0.016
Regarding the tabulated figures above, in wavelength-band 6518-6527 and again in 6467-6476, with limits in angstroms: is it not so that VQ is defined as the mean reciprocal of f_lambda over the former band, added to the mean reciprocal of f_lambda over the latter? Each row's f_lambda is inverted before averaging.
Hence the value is 0.0828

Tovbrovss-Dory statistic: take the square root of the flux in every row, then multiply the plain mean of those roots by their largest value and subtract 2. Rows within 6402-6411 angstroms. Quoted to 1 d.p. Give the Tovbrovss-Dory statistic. 24.8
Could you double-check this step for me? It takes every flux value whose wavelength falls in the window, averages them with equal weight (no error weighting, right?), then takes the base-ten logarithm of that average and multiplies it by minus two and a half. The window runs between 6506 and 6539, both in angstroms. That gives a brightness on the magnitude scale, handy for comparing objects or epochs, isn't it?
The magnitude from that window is -3.48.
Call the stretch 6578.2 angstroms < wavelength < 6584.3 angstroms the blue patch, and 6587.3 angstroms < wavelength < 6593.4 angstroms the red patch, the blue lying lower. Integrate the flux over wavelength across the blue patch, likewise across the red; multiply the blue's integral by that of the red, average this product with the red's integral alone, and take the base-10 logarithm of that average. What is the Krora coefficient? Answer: 4.47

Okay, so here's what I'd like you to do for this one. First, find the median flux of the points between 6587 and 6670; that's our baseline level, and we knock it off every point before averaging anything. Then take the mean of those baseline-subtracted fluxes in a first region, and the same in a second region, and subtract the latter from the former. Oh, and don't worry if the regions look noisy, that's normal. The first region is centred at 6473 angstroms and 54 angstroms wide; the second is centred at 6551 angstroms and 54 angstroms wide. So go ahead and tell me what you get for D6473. -15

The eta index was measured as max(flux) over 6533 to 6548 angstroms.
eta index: 35.2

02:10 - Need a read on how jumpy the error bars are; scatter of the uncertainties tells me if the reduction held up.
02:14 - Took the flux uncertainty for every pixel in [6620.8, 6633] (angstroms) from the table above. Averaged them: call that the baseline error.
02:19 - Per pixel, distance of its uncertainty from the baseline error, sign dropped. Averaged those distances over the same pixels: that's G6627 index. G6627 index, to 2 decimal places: 0.15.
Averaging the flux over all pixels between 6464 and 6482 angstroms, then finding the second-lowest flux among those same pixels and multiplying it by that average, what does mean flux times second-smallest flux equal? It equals 601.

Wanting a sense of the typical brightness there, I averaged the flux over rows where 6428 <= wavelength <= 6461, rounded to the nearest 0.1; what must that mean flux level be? 23.6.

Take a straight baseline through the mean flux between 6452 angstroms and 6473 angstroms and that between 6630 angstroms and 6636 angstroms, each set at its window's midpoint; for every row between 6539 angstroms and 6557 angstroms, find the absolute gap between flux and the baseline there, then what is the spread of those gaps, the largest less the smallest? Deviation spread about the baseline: 11.2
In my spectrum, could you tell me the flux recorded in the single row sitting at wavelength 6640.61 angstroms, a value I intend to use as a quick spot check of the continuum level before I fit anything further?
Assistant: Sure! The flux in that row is 30.3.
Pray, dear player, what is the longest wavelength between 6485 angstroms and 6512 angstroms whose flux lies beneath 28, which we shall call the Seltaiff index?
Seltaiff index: 6507.40 angstroms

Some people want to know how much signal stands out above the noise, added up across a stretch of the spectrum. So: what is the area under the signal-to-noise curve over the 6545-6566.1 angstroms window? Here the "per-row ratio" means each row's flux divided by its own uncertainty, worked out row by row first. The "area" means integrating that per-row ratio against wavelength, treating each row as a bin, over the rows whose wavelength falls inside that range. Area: 333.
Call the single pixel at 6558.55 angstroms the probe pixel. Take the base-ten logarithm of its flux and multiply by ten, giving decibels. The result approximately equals 17.9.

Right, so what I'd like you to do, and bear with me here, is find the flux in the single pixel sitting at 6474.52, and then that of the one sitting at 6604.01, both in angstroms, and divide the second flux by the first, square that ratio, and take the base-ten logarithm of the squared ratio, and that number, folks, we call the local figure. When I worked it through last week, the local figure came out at -0.16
